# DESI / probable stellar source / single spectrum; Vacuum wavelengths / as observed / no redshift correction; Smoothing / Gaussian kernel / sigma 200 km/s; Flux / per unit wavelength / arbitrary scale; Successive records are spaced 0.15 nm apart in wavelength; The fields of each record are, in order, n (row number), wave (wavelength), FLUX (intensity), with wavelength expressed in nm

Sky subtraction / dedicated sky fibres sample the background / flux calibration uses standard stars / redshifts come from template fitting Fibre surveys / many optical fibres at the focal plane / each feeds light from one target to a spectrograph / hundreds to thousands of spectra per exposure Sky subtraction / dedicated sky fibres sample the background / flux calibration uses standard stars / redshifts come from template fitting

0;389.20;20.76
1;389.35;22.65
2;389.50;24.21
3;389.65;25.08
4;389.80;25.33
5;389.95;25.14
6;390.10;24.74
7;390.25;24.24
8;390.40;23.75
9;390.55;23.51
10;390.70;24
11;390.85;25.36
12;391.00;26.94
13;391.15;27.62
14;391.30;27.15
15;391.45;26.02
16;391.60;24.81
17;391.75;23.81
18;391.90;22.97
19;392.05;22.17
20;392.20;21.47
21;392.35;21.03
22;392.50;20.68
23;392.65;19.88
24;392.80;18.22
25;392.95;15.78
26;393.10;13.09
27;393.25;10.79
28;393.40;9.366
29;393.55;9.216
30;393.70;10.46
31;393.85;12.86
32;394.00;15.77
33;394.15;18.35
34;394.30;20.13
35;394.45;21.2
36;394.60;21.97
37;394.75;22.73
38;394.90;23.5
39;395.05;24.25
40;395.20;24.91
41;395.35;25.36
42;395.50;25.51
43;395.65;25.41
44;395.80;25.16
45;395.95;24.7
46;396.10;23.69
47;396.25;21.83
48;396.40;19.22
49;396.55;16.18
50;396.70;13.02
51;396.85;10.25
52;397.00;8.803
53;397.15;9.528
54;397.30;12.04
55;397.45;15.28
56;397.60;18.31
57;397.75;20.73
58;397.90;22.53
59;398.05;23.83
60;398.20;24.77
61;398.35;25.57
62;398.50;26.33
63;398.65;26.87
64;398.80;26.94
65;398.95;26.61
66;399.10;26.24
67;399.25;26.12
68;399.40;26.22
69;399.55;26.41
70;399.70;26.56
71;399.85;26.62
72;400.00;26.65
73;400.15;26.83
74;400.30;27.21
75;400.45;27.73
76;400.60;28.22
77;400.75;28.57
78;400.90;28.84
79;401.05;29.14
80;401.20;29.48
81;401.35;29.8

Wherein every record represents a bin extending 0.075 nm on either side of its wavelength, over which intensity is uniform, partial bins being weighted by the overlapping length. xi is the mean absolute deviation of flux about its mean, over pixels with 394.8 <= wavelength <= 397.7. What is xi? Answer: 5.4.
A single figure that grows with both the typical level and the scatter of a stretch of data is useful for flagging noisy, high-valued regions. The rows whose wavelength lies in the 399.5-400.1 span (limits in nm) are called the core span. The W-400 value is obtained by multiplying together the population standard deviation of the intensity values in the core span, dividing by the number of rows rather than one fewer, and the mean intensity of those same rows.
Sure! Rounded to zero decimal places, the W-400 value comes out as 2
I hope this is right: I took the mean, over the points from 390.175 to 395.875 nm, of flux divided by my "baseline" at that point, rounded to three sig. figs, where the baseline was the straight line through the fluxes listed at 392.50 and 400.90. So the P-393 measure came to 1.00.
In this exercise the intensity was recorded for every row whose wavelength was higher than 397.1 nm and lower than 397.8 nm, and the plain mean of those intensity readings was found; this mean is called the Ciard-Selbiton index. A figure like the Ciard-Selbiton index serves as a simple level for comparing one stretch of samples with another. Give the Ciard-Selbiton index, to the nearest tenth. 15.2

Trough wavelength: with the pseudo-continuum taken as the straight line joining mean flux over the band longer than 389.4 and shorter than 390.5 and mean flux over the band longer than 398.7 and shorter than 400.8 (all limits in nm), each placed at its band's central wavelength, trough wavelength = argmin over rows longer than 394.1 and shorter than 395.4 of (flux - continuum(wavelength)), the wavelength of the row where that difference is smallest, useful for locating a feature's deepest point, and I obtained 394.15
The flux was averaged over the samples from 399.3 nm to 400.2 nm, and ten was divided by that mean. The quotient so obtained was 0.38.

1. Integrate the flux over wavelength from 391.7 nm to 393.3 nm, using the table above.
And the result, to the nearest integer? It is 31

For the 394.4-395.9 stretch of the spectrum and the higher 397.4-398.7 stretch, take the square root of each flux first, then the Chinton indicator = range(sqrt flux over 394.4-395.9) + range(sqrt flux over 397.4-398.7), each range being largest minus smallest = 1.72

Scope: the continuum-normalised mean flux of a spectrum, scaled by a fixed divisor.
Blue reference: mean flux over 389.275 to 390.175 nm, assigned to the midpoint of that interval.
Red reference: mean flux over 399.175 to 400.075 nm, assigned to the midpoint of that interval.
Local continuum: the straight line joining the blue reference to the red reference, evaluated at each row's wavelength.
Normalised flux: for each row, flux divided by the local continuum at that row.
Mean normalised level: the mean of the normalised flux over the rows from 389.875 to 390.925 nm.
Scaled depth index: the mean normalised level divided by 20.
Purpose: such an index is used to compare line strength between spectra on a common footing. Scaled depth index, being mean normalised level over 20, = 0.049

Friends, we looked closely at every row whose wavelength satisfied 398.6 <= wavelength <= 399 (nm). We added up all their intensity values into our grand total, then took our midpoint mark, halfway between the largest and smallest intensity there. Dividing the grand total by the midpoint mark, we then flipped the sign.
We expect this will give -3.0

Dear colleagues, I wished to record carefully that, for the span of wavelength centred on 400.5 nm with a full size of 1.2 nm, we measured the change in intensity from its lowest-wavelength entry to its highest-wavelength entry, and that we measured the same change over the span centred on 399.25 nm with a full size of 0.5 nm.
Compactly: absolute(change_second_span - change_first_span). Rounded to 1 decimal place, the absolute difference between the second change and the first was 2.5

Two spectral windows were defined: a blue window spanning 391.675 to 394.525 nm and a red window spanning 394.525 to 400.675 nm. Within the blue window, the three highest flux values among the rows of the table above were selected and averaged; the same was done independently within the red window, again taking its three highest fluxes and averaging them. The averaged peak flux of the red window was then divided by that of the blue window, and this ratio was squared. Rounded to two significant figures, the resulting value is 1.5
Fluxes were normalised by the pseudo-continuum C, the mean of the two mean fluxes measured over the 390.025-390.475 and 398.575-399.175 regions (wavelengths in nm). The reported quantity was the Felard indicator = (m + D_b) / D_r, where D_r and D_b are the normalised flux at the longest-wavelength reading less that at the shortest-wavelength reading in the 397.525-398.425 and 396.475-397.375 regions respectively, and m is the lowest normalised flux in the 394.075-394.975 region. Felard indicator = 2.0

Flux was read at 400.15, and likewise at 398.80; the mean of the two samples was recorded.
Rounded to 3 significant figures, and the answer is 26.9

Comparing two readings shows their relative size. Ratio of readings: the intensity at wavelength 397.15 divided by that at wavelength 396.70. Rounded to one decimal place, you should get 0.7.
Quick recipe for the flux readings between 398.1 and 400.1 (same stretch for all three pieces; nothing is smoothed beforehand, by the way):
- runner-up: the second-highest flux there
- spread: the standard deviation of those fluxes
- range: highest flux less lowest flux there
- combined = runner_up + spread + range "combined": 30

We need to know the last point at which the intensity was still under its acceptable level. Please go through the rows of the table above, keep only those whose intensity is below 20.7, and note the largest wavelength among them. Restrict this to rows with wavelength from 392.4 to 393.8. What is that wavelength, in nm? 393.70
